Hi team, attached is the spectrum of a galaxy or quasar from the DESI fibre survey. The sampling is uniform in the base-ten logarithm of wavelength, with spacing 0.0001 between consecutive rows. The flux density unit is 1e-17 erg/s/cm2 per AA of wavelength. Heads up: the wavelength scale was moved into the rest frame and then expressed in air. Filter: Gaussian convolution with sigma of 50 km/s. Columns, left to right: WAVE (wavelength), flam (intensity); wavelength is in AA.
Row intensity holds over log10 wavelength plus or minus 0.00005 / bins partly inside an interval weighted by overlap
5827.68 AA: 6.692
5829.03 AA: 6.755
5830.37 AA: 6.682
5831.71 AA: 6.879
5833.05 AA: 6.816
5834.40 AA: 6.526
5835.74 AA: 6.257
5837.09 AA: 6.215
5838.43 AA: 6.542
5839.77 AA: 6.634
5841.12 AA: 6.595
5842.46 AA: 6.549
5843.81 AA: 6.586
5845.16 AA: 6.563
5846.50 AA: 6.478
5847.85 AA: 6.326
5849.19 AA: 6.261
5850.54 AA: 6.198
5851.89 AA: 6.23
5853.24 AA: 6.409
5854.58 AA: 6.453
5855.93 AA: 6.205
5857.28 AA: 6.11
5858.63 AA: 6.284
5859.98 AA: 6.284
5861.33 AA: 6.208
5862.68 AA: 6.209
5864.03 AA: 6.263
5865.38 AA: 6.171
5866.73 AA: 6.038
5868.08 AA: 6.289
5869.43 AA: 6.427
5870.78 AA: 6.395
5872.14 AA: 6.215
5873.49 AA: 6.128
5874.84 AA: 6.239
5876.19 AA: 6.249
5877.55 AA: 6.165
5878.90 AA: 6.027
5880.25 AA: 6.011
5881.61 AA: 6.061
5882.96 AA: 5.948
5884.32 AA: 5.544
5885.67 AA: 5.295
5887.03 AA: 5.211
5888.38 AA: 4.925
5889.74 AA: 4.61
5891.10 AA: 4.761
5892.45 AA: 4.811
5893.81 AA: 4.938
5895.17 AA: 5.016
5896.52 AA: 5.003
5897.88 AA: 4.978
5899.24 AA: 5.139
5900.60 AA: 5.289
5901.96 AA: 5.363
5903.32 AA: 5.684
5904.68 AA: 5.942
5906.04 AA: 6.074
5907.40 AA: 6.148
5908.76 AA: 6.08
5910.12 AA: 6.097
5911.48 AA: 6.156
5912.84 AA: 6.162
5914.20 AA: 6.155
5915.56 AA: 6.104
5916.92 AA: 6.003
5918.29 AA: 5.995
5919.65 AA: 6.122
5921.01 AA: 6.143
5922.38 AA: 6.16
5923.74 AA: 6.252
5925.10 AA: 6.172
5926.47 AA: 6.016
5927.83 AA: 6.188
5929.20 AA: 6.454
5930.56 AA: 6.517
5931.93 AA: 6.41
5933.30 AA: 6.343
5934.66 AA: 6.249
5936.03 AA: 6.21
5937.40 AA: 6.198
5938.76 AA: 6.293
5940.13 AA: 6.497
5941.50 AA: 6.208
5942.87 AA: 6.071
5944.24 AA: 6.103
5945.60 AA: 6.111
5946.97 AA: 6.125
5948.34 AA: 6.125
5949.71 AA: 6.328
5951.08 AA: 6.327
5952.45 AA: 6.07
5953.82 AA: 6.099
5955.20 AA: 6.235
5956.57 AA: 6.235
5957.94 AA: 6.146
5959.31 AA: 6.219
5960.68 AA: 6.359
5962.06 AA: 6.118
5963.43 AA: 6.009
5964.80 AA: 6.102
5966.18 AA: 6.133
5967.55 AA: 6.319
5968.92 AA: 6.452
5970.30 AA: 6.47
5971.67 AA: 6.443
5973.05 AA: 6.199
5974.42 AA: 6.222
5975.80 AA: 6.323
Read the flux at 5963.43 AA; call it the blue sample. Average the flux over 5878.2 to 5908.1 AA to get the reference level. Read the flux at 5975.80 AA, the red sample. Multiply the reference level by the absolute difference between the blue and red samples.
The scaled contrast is 1.7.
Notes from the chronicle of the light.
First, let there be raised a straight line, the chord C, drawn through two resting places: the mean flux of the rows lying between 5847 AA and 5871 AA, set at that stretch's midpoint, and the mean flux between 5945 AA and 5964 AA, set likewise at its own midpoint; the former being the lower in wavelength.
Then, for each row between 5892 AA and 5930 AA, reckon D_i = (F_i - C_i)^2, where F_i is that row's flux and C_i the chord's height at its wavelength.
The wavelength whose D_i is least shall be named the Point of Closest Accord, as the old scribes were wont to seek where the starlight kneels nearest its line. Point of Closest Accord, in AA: 5927.83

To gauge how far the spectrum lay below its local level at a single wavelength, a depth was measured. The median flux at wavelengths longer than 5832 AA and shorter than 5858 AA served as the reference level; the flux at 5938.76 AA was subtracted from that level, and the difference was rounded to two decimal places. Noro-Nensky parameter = 0.16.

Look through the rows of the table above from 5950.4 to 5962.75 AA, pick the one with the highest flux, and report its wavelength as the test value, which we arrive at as 5960.68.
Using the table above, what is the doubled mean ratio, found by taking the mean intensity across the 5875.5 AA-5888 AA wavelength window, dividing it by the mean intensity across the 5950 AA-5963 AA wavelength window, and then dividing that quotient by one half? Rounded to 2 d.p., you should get 1.88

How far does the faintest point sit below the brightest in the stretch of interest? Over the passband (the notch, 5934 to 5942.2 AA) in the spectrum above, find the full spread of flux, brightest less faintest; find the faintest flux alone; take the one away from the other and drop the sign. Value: 5.899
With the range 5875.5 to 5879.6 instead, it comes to 5.805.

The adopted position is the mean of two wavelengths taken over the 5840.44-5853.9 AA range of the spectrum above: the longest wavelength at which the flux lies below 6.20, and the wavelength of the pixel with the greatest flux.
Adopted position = 5845.8 AA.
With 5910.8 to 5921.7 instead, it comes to 5916.9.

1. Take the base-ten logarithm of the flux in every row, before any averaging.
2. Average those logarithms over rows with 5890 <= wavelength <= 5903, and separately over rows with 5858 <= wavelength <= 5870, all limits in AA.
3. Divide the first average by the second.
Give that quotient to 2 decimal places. 0.88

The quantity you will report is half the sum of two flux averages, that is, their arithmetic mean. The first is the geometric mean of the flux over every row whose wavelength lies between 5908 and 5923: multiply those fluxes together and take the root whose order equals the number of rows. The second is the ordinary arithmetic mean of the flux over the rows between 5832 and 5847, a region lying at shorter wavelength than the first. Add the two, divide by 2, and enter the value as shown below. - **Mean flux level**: 6.3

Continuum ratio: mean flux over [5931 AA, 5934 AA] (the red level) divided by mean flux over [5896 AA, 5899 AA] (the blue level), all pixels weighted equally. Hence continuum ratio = 1.28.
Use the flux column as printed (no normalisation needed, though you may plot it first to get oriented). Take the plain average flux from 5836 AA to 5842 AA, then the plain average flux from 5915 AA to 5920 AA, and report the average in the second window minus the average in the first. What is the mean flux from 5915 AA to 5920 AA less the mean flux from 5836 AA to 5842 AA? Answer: -0.44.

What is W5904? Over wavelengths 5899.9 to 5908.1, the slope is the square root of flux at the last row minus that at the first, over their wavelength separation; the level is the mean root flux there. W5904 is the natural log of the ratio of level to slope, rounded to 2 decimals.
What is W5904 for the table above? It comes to 4.51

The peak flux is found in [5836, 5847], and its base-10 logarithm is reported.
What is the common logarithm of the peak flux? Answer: 0.822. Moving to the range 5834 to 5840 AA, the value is 0.822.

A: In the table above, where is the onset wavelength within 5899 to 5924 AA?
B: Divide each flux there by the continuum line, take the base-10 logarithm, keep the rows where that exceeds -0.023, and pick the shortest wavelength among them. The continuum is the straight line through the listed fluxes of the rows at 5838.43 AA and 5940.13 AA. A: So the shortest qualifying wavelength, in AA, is 5923.74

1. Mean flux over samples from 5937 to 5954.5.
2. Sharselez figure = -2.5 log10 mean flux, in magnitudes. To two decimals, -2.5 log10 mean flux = -1.98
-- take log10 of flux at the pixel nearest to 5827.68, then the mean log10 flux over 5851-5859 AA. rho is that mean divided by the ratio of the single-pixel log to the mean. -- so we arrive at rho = 0.771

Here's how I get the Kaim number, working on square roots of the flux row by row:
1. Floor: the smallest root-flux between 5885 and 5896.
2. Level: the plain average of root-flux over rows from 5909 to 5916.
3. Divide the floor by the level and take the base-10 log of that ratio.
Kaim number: -0.062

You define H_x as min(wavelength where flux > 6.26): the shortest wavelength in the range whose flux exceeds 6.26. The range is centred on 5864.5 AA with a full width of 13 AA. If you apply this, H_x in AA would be 5858.63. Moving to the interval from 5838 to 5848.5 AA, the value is 5838.43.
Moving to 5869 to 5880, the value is 5869.43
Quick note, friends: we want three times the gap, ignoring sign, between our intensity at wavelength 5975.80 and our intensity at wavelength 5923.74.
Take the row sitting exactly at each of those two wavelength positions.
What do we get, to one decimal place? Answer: 0.2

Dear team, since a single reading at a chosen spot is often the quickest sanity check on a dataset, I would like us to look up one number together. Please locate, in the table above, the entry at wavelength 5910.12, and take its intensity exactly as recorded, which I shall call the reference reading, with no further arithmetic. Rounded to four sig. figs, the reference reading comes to 6.097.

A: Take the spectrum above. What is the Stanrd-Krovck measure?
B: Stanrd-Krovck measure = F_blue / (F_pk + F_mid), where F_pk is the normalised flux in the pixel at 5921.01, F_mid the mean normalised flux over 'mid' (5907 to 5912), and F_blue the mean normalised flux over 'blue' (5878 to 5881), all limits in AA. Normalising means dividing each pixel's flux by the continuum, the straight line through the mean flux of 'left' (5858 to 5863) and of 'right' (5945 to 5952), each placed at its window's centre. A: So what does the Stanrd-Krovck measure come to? 0.49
